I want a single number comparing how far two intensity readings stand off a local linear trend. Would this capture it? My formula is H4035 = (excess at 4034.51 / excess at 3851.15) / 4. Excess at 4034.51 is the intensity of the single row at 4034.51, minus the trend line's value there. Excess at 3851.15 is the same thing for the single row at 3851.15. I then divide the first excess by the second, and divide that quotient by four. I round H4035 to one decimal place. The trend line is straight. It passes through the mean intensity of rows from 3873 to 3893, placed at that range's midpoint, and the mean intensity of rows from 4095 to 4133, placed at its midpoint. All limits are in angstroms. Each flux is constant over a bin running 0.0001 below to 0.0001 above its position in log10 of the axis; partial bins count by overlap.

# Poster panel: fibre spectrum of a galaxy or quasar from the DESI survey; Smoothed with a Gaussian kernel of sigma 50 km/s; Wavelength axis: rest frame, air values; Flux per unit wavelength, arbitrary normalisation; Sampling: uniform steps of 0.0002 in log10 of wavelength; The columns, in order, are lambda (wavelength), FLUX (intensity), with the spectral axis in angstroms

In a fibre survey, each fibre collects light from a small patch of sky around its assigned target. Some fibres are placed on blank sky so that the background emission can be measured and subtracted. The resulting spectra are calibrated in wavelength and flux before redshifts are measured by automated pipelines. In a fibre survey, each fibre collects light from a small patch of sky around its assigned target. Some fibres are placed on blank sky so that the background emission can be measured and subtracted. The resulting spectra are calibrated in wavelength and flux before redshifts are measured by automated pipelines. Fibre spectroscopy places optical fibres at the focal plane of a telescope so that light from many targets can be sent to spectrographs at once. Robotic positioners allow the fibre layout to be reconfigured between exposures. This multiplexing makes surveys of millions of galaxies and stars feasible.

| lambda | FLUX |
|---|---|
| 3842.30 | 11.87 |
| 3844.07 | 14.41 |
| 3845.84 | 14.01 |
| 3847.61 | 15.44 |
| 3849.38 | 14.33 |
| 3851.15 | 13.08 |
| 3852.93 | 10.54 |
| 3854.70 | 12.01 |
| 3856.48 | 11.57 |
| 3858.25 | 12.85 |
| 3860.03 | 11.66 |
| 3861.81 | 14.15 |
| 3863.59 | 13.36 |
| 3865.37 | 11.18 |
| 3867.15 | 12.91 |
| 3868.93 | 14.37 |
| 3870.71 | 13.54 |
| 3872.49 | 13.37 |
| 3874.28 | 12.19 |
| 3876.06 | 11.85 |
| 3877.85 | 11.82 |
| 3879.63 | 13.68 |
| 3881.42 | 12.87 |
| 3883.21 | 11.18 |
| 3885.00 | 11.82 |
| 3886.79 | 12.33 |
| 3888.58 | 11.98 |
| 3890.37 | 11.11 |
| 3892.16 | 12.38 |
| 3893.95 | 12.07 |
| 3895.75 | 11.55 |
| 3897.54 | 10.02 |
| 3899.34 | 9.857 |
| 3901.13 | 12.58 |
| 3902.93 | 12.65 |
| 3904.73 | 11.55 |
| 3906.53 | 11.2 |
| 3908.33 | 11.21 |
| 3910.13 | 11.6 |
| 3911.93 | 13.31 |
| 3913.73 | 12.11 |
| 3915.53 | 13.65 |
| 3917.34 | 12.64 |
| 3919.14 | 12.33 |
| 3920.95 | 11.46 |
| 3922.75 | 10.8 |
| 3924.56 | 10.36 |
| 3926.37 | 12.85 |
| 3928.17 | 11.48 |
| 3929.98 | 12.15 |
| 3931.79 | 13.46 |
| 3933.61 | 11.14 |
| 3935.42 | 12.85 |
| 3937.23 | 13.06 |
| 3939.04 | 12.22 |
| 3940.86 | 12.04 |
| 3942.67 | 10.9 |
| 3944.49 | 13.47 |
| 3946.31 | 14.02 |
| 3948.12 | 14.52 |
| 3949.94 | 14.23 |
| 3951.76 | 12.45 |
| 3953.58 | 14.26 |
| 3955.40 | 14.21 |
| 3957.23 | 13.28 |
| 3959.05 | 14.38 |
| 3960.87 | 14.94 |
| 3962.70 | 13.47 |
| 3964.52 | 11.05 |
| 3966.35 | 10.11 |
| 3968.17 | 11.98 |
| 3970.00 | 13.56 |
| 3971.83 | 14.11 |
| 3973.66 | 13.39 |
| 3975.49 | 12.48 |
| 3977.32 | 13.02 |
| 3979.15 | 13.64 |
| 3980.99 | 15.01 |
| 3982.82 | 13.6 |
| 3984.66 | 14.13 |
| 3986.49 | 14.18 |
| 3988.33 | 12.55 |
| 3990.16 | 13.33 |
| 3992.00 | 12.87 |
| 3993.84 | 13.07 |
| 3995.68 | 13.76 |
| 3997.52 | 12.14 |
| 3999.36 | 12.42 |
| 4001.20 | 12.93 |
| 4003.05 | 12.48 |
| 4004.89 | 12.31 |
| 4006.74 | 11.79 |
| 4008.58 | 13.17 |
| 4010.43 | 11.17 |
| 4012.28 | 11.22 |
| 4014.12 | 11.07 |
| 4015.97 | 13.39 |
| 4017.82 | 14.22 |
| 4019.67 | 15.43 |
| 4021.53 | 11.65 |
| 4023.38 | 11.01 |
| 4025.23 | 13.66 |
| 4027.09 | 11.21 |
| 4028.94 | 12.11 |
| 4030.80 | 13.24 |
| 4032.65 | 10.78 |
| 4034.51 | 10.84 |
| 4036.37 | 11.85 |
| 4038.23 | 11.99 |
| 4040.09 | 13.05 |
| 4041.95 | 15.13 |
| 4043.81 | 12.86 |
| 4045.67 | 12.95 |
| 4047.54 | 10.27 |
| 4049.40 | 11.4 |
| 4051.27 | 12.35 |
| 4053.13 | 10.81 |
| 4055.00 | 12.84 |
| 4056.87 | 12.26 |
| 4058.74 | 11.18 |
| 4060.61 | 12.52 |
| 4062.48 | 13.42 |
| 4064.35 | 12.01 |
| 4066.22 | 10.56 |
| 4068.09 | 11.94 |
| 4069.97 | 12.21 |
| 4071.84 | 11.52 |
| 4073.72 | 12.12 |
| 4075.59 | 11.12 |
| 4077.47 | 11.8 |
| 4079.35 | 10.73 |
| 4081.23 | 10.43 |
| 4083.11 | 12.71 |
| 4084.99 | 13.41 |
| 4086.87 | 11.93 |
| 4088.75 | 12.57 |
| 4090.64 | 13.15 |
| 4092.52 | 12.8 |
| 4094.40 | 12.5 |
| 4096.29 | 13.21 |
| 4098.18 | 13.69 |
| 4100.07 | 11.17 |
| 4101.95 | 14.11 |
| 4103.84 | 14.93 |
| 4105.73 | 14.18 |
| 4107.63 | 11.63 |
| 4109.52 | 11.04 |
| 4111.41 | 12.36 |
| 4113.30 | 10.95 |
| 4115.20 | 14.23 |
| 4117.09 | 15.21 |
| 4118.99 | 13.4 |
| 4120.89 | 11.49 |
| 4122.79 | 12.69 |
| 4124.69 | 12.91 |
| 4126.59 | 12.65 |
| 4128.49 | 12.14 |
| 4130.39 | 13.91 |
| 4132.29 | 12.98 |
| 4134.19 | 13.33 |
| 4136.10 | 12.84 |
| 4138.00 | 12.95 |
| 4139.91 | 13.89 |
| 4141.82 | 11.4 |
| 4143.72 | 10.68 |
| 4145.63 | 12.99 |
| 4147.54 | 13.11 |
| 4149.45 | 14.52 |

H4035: -0.4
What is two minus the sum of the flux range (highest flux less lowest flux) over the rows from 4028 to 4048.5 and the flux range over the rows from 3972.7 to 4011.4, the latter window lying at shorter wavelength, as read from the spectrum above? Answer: -6.7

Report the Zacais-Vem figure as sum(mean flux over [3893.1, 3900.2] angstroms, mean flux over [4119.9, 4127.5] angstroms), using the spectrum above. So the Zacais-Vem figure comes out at 23.3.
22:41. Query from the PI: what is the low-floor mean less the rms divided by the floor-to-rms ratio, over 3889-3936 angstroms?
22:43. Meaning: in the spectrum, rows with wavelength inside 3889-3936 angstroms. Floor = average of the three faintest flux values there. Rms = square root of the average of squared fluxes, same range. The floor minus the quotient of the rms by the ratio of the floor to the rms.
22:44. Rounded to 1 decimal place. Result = -4.0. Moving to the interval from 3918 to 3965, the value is -4.7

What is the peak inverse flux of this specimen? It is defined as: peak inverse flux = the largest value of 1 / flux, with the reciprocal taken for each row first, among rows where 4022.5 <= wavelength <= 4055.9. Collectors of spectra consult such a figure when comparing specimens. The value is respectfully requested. 0.097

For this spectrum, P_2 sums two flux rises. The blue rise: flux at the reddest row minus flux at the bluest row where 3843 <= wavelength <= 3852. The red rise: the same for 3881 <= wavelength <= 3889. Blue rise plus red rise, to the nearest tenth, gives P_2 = -2.2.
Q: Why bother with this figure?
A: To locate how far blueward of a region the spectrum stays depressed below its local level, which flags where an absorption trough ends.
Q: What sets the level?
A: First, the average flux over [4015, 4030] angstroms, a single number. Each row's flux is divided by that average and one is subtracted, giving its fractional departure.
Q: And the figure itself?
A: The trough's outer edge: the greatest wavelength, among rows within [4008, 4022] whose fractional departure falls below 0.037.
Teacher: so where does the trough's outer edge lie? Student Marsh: 4021.53 angstroms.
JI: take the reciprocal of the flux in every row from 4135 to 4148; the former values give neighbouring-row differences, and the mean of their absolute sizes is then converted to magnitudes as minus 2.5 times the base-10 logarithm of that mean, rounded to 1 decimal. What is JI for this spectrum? 5.3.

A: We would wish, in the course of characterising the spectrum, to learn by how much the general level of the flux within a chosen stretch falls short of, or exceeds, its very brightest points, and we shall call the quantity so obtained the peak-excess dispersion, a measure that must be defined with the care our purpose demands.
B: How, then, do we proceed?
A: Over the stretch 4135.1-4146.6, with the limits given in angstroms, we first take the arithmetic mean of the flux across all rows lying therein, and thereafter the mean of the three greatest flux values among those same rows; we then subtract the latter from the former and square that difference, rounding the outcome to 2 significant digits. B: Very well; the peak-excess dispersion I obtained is 0.67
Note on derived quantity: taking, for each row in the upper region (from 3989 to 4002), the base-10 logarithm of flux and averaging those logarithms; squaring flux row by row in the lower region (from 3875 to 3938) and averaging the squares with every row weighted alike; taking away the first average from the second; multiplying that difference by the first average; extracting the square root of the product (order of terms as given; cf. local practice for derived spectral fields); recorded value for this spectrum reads 12.61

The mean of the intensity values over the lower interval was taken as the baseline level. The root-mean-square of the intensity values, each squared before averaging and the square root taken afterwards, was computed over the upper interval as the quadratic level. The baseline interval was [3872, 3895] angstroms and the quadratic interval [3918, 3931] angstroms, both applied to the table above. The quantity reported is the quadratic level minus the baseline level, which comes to -0.5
